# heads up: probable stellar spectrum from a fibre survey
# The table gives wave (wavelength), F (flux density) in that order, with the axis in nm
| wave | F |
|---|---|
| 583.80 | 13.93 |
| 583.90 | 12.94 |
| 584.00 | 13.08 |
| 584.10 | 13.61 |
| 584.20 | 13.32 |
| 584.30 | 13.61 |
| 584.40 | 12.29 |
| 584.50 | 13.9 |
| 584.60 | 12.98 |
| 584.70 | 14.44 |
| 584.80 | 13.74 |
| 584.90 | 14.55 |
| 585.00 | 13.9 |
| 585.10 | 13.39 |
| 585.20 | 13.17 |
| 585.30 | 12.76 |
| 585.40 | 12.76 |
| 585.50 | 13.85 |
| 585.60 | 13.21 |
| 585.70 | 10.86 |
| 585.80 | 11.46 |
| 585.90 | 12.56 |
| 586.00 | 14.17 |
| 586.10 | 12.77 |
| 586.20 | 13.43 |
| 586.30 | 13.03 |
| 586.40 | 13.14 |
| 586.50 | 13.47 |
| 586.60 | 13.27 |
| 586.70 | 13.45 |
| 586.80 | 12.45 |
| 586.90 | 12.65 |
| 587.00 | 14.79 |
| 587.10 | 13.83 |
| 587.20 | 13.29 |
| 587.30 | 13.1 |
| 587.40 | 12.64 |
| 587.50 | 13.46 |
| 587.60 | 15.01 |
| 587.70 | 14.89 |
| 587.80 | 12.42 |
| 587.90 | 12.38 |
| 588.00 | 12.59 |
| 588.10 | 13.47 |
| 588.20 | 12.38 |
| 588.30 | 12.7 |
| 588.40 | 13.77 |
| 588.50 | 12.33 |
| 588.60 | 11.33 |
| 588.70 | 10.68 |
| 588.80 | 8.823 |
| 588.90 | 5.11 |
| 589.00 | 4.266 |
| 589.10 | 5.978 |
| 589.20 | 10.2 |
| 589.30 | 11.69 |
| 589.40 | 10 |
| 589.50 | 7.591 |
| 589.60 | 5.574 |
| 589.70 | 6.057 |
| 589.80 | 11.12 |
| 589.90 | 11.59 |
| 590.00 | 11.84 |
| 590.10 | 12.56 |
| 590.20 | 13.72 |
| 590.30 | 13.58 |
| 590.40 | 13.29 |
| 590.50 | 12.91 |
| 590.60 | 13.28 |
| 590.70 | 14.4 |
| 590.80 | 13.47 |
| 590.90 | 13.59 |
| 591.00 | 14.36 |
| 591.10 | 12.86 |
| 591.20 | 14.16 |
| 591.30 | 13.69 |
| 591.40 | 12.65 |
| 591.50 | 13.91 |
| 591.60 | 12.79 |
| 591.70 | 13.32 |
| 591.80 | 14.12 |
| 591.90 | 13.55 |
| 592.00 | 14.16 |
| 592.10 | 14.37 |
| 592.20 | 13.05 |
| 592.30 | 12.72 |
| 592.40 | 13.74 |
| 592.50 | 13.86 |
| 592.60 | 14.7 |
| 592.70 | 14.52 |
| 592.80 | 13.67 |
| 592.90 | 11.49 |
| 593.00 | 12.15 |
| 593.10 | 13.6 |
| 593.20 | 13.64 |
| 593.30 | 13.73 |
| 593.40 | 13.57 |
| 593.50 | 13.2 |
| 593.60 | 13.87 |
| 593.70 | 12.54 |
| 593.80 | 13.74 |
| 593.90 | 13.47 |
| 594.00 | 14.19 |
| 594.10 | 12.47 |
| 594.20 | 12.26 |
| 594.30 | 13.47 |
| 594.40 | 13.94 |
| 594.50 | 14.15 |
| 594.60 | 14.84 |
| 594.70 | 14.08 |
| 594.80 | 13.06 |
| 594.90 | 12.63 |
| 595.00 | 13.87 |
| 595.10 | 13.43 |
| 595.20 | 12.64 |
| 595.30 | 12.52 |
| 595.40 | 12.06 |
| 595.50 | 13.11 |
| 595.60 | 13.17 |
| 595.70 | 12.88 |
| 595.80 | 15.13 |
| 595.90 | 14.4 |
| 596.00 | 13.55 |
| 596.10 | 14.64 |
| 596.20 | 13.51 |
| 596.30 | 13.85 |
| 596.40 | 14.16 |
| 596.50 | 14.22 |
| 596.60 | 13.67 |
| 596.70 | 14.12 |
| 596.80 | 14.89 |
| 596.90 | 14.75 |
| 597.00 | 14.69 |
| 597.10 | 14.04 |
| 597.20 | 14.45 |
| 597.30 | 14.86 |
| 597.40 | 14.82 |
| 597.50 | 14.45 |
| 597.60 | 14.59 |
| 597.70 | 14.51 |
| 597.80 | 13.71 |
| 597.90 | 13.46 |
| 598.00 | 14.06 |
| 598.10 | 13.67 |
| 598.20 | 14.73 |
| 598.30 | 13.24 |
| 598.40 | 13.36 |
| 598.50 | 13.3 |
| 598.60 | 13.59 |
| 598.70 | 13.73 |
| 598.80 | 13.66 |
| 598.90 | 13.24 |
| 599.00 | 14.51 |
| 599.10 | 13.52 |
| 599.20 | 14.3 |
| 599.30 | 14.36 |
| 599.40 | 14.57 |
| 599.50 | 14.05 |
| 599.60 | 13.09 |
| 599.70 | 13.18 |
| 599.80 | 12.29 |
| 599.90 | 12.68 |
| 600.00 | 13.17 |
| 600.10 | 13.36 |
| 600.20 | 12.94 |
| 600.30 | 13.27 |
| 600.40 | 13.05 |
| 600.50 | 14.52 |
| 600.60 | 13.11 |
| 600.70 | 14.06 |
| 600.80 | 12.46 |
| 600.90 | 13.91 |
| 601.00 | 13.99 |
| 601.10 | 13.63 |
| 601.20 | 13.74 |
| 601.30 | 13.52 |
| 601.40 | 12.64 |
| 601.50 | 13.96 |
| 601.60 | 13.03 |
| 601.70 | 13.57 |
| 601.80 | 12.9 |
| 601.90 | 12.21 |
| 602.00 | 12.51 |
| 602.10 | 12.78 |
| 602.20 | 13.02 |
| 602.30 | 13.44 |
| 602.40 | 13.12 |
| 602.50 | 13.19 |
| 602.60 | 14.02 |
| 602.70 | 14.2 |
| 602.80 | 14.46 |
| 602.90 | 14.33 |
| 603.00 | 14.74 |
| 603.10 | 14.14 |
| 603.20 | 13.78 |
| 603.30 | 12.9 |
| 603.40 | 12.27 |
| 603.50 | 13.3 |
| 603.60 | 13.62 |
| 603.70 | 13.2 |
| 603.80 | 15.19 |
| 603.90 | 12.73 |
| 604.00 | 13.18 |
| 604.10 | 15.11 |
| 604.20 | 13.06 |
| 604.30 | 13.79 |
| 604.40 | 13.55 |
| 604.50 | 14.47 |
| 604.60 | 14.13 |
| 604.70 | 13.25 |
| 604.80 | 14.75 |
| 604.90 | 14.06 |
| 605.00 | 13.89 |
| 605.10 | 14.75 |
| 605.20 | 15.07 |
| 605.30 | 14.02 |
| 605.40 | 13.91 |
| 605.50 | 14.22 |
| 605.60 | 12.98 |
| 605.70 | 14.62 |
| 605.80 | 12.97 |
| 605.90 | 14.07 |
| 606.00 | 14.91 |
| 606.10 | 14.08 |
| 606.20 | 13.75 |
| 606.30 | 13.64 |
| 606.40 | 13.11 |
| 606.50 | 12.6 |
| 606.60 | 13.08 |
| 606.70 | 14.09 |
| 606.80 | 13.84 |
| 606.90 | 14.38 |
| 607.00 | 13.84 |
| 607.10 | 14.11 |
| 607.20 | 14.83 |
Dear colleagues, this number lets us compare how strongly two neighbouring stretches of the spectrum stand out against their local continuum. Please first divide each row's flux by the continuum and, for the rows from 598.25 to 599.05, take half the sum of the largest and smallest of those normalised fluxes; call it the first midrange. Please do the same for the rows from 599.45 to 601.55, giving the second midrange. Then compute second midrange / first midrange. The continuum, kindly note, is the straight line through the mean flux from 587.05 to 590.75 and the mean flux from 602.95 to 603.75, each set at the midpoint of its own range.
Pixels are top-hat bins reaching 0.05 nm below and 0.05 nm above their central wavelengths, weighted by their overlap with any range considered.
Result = 0.95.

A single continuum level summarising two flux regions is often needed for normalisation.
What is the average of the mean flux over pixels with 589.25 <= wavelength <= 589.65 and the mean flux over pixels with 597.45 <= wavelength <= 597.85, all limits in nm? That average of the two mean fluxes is 11.5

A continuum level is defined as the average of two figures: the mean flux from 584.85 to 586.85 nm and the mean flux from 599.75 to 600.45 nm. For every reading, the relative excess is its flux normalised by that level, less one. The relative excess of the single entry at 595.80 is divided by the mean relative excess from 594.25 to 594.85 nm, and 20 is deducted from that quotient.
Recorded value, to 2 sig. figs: -18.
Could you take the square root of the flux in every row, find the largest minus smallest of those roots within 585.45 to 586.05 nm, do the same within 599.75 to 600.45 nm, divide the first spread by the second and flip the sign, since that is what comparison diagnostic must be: -3.1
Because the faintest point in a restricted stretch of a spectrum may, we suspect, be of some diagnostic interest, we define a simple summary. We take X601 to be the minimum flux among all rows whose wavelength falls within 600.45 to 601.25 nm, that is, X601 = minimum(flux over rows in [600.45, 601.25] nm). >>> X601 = 12.46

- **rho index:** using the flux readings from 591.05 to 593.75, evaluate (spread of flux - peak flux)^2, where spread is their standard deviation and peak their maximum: 195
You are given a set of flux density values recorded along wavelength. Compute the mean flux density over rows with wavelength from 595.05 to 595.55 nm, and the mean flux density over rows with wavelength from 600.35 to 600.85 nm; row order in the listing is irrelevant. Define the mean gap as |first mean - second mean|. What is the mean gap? 0.69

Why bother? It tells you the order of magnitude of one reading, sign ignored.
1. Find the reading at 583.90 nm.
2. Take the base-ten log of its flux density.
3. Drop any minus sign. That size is 1.11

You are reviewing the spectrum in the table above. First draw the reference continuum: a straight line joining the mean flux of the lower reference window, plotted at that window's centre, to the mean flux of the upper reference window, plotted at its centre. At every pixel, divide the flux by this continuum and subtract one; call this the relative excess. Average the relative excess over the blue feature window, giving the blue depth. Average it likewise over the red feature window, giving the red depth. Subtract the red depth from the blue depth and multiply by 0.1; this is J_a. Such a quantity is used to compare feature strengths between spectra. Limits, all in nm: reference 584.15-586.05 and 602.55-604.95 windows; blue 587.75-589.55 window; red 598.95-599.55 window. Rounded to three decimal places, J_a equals -0.026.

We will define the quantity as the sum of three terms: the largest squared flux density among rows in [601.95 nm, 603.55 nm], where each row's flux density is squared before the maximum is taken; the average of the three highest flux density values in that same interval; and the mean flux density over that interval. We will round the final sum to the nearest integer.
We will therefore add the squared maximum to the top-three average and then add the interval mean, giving 245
